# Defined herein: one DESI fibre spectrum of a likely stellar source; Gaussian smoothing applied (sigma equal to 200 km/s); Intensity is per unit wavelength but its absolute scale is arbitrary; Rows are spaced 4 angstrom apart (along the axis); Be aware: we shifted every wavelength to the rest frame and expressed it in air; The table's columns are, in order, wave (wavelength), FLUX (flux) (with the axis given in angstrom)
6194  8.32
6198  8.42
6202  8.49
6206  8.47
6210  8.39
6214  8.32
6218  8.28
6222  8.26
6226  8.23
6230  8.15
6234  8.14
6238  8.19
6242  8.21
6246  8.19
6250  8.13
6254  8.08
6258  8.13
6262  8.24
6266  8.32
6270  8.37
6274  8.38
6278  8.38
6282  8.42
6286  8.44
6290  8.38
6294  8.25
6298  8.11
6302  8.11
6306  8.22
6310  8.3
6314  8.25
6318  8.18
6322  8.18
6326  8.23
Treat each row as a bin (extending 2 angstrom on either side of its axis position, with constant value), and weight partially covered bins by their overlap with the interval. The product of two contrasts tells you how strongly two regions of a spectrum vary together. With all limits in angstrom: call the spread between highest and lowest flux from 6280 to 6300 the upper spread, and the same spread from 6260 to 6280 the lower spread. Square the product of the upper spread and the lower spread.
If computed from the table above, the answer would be 0.0021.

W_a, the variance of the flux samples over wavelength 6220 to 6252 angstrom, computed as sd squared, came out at 0.002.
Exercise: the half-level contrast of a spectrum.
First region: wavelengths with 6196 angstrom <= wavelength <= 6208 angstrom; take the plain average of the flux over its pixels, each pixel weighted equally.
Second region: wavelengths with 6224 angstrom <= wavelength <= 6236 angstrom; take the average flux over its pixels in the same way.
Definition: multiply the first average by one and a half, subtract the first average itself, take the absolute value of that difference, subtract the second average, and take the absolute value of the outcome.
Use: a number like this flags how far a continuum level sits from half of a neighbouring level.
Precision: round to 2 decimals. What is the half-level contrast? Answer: 3.94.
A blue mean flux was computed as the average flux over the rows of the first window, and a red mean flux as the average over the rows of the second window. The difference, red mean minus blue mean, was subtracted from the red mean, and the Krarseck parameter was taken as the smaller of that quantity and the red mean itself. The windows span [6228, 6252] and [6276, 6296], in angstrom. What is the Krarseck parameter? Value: 8.17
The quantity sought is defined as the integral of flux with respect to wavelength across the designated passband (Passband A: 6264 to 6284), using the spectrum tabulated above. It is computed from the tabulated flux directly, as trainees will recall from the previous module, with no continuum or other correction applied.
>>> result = 167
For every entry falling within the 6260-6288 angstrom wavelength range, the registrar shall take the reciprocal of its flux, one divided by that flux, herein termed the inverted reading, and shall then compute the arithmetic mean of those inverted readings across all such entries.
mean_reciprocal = 0.120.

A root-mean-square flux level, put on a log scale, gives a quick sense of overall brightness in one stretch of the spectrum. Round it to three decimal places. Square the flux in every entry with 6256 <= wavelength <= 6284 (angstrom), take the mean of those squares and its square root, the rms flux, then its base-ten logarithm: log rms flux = 0.920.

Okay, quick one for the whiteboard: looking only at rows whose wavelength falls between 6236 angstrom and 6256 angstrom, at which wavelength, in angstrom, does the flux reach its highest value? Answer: 6242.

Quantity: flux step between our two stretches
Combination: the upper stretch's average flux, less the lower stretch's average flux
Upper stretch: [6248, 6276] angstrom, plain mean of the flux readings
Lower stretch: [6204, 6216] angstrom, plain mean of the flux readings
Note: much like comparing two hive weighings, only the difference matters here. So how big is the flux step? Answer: -0.16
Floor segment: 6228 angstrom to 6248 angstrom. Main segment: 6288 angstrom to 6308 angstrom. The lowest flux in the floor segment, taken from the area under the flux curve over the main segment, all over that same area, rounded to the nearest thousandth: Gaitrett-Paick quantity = 0.950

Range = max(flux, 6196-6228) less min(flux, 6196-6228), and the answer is 0.26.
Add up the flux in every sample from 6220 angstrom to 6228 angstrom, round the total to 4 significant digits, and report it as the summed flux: 16.49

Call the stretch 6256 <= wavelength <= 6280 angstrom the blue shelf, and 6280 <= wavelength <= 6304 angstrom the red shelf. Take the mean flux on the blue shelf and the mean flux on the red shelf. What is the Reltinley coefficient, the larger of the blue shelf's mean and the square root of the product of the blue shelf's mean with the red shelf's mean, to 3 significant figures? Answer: 8.30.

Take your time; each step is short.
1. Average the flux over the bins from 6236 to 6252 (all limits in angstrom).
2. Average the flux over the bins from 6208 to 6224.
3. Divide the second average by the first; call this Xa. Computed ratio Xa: 1.02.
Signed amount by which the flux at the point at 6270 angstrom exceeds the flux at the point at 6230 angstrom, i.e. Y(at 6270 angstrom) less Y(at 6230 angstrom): 0.22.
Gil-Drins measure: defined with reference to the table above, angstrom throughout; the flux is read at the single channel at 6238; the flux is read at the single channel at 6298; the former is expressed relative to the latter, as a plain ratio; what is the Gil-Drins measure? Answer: 1.01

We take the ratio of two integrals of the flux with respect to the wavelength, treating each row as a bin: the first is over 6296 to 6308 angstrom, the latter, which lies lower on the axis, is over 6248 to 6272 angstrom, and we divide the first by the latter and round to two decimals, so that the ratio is 0.50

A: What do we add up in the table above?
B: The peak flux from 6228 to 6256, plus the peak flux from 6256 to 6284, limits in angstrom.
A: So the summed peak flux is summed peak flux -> 16.6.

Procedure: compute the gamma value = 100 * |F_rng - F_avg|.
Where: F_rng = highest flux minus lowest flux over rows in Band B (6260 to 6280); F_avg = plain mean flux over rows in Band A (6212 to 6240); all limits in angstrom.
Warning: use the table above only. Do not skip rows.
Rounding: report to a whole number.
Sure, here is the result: 808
